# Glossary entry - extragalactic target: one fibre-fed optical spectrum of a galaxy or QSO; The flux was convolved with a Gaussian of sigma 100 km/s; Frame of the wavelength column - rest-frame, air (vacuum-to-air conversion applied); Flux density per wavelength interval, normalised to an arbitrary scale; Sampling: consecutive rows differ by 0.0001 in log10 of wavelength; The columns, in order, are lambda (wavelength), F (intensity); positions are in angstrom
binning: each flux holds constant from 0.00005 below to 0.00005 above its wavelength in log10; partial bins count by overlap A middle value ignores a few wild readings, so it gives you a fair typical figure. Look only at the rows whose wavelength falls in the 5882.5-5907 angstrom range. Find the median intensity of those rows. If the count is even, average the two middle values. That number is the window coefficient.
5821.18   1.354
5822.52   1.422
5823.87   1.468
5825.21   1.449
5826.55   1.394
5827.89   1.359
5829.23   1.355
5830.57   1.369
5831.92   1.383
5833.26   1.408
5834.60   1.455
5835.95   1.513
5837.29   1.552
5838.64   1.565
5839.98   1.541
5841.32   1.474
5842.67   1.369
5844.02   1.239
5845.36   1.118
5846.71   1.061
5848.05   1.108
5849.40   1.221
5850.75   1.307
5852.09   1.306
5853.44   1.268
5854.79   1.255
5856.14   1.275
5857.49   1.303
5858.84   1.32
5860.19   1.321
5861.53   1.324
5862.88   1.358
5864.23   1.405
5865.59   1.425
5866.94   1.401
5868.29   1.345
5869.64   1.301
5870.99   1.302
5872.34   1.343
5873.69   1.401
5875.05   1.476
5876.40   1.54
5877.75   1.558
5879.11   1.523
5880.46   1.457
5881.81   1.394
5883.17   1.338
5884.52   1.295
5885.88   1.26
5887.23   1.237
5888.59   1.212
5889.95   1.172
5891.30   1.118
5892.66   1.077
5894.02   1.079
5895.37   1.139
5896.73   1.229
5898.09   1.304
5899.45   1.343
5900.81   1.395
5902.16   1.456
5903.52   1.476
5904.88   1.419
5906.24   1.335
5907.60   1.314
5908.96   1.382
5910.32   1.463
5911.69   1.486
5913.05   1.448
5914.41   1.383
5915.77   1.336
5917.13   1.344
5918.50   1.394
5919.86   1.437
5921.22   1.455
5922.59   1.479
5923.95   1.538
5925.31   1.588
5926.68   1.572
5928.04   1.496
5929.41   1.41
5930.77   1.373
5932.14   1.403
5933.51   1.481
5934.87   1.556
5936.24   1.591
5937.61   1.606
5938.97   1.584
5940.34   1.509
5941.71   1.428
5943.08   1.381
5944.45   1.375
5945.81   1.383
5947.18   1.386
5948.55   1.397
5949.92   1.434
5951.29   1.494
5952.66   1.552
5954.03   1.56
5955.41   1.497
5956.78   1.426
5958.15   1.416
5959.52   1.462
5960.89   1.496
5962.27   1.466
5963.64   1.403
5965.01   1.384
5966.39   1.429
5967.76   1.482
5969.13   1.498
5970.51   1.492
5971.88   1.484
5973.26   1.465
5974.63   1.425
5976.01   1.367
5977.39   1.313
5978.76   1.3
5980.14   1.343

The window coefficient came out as 1.28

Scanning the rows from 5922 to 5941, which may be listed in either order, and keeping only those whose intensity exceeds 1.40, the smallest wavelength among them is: 5922.59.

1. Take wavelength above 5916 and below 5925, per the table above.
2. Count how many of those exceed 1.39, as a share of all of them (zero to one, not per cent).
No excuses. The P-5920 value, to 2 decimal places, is 0.83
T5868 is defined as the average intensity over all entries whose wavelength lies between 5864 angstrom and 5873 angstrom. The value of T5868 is 1.36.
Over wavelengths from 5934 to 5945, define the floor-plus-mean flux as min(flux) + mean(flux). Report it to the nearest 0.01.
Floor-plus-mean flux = 2.88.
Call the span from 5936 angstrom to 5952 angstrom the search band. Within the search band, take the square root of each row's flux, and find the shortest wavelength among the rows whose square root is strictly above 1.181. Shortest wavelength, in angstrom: 5936.24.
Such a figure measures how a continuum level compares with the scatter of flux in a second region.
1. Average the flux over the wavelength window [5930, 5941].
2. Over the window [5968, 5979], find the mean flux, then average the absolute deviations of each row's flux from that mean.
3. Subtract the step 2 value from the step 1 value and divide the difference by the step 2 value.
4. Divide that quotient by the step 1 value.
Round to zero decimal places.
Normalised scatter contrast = 14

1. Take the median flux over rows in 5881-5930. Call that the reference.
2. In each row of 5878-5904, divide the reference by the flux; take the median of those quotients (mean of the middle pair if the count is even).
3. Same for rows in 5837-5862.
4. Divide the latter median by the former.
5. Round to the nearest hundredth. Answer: 0.99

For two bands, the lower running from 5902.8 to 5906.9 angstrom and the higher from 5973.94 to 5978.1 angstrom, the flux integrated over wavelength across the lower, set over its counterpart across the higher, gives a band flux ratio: 1.02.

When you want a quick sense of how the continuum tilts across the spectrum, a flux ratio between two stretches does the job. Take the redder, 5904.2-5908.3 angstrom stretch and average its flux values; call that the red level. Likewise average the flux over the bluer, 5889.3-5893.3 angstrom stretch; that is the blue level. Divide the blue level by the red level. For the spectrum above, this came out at 0.83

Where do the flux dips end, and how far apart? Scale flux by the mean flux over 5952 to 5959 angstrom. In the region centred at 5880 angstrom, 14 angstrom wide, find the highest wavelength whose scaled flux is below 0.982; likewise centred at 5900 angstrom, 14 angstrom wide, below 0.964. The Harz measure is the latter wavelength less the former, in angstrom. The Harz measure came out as 20.4 angstrom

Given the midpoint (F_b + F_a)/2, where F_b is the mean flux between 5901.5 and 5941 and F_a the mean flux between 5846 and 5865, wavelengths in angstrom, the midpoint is 1.37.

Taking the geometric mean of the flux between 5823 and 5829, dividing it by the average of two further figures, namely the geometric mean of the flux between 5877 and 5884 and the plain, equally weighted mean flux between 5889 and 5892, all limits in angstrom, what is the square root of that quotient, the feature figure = 1.04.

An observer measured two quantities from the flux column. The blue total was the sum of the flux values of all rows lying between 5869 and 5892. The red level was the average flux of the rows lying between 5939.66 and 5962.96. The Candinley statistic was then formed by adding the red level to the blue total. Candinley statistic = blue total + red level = 24.4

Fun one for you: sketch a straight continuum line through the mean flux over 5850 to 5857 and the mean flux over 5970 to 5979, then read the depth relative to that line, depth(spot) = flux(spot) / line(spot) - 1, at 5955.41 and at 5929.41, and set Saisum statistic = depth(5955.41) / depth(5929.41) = 2.2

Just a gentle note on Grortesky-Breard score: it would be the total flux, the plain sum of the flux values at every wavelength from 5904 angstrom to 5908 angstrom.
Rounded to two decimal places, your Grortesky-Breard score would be 4.07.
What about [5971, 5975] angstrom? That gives 4.37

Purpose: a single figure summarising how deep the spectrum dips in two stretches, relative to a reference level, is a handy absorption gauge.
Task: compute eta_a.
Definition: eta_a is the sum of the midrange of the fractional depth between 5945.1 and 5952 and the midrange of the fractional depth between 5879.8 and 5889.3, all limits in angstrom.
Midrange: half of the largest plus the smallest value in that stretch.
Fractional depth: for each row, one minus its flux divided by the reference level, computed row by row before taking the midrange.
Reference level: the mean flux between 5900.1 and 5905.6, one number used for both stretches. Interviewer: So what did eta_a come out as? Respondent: 0.070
